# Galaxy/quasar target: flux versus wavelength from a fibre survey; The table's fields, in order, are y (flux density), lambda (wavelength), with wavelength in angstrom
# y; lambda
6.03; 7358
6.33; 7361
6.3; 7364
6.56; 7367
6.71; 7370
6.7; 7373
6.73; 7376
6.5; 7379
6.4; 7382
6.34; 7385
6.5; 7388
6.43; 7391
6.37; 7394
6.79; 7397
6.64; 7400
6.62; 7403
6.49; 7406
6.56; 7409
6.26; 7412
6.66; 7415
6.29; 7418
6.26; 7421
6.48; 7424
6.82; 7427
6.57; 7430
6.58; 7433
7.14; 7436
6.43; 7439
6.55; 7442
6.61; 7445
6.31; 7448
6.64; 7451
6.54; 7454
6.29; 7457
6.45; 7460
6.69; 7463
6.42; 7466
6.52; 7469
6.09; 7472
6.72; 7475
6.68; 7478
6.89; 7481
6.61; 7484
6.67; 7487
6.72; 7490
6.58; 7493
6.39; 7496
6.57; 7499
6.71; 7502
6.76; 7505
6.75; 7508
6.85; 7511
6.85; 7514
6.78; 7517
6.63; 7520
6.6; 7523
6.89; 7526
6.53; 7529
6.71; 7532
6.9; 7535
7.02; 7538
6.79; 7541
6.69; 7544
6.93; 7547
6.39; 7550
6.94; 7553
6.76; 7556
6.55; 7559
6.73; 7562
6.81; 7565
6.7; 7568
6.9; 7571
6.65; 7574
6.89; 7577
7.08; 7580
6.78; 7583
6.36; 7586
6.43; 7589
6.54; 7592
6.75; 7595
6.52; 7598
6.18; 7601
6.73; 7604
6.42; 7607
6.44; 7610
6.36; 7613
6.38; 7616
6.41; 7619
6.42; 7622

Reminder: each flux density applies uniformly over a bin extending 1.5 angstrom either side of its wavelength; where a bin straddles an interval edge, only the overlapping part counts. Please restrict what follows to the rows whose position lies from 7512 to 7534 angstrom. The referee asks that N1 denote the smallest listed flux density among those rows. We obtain 6.53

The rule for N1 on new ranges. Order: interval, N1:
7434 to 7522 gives 6.09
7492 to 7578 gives 6.39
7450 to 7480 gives 6.09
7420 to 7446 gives 6.26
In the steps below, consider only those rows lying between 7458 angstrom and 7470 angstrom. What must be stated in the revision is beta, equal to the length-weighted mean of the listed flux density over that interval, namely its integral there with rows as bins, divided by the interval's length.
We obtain 6.51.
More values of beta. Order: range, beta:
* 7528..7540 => 6.80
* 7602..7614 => 6.48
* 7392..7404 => 6.60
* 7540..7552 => 6.71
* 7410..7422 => 6.38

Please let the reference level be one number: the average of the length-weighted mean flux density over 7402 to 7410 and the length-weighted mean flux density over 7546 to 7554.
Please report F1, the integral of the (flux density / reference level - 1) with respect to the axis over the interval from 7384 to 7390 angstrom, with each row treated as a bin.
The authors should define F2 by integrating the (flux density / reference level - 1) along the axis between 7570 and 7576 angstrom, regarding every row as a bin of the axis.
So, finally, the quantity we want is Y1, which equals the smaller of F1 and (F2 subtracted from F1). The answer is -0.31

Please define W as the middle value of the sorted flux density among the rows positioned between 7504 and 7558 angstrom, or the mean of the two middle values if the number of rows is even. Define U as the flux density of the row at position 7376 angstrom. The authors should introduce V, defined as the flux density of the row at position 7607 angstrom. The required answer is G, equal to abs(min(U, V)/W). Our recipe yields 0.95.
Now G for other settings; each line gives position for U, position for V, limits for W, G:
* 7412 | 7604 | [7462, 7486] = 0.94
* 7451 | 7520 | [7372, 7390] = 1.02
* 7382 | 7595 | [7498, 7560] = 0.95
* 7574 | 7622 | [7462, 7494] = 0.96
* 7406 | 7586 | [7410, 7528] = 0.96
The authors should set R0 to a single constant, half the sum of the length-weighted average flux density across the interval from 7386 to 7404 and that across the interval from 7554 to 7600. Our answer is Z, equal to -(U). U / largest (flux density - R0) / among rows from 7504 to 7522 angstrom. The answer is -0.23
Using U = 0.23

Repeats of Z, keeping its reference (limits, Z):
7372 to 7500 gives -0.52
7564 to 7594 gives -0.46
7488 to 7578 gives -0.40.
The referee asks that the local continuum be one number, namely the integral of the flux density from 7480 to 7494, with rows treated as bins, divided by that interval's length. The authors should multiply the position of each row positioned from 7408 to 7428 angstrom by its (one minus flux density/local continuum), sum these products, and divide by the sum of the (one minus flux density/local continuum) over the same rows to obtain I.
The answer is 7416.4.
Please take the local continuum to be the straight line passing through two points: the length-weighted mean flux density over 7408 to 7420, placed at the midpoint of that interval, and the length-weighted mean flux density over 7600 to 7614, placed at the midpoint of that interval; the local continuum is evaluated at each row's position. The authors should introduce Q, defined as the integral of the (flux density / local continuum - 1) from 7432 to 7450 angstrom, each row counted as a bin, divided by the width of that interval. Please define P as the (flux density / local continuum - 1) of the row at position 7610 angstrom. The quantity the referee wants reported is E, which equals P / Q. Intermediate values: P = 0.000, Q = 0.027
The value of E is 0.0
